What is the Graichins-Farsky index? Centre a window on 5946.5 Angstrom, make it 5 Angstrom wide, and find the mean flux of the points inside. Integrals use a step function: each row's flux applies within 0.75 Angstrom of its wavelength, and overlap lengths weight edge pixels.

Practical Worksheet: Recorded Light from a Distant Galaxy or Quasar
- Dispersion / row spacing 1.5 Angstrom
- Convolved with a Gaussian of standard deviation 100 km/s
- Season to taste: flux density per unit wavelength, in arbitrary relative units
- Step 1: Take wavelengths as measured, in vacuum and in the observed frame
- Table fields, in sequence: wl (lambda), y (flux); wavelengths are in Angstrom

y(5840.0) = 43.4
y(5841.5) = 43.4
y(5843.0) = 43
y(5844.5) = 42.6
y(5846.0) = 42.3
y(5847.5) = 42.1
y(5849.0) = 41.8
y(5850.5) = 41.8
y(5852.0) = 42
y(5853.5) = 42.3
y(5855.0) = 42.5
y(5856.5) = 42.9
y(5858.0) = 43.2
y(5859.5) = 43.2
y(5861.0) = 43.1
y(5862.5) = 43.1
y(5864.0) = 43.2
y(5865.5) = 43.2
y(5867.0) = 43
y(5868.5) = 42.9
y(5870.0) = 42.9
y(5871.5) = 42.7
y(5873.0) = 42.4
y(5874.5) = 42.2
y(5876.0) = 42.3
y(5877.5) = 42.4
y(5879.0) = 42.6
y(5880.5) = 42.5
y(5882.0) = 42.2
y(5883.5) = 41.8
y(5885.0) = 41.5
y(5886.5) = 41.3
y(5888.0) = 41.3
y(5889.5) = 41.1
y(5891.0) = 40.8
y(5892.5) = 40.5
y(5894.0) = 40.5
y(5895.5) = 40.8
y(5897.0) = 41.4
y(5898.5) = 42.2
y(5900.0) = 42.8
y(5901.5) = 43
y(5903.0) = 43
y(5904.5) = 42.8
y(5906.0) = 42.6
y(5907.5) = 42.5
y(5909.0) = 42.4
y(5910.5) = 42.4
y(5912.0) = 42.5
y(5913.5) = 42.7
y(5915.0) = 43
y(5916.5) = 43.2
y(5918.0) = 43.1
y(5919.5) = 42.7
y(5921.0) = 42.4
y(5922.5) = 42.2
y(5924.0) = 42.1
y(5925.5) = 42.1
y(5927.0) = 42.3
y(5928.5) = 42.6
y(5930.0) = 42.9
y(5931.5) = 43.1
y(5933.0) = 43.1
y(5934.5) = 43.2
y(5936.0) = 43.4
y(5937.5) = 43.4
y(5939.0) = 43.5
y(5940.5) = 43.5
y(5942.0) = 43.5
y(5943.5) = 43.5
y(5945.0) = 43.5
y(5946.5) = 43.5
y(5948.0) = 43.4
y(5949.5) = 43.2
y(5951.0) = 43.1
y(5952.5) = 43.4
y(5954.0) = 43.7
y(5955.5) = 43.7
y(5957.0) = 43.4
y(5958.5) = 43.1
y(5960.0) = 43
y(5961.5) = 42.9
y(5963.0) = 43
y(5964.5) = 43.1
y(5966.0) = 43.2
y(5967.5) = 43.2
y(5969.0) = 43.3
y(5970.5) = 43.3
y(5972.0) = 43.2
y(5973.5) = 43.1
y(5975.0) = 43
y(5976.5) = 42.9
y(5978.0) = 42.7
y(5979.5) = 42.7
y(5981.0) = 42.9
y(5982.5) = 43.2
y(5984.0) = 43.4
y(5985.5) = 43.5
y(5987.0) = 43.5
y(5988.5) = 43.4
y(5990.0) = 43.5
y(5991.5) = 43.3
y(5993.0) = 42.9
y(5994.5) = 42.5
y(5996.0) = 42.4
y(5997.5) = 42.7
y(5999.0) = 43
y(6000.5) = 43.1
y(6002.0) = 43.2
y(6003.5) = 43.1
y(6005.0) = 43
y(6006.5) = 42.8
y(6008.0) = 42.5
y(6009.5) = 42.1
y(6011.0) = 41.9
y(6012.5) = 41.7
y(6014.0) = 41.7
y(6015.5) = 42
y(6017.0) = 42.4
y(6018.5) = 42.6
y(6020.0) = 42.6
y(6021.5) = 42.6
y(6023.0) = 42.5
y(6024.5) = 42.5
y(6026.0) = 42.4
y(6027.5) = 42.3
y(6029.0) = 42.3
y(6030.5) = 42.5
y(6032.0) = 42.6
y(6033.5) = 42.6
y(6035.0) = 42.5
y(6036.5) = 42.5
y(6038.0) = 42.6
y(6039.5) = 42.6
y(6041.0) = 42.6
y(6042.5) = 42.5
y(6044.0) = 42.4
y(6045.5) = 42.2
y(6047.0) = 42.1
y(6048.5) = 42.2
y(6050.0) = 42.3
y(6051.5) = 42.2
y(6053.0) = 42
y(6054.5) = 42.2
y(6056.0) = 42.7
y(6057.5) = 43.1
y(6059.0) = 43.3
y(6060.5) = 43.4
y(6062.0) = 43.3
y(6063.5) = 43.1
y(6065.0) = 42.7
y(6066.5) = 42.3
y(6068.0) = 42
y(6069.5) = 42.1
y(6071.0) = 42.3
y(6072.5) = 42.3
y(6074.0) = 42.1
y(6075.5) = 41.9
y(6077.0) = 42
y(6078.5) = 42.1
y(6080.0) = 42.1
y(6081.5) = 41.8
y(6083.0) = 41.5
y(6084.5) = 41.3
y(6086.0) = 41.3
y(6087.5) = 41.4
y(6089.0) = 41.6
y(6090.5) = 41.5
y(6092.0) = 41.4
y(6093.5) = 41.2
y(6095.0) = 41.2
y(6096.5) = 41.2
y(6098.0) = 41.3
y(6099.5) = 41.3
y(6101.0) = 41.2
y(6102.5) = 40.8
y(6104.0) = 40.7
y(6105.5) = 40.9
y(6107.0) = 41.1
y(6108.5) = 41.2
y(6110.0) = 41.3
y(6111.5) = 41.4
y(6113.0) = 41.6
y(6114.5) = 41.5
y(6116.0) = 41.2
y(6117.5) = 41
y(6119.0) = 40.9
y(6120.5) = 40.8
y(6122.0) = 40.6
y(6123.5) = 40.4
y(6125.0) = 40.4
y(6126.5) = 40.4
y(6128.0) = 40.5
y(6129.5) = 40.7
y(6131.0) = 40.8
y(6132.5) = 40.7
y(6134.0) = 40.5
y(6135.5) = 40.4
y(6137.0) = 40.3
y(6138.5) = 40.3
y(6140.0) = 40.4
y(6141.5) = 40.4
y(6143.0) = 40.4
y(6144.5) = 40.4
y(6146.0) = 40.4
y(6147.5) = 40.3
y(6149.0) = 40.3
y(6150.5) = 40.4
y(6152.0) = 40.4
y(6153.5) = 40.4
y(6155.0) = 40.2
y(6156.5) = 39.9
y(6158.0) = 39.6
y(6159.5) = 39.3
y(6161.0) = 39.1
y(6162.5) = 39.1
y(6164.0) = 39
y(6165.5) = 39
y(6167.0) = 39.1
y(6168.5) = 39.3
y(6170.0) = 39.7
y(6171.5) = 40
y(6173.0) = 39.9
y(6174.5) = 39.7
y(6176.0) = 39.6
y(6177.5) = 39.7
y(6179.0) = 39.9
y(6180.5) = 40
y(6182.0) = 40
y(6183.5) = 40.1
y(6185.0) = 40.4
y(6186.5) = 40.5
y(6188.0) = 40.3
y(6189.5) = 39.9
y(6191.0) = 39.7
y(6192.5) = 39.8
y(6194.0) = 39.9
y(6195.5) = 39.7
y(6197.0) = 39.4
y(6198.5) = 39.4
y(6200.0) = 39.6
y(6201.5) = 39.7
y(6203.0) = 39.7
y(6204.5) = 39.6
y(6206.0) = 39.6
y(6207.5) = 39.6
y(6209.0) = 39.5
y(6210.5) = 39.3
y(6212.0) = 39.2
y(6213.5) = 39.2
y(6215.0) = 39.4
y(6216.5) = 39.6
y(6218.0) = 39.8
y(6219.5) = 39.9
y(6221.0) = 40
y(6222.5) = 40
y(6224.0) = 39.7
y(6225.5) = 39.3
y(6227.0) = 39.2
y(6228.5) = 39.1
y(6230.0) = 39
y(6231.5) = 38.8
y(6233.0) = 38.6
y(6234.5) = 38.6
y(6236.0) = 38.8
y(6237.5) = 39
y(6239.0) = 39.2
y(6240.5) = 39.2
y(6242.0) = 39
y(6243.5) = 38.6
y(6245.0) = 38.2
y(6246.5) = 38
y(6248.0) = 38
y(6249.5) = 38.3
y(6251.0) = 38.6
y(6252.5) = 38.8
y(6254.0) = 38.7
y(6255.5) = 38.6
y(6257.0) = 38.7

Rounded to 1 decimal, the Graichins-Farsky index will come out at 43.5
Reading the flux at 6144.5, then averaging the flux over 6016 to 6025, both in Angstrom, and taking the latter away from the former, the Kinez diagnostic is -2.1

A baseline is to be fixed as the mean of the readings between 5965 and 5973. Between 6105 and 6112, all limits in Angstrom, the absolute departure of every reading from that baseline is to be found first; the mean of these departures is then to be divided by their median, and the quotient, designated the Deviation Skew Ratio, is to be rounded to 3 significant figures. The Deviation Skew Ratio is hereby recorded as 1.01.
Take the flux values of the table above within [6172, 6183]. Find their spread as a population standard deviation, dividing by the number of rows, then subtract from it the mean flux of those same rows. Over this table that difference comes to -39.7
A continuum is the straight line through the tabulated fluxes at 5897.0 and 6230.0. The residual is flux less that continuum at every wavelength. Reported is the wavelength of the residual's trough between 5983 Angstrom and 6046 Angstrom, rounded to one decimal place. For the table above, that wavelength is 6012.5 Angstrom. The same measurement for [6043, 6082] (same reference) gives 6053.0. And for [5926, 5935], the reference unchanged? 5927.0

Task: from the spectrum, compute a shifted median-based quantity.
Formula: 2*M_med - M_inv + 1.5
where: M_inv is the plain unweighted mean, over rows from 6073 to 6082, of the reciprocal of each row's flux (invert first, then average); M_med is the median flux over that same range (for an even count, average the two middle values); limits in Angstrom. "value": 86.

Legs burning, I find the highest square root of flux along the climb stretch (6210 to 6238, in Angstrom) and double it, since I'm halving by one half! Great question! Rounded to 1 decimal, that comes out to 12.6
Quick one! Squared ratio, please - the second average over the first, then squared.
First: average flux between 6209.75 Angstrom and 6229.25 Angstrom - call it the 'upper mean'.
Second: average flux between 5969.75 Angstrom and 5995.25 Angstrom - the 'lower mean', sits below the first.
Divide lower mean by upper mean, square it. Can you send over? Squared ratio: 1.19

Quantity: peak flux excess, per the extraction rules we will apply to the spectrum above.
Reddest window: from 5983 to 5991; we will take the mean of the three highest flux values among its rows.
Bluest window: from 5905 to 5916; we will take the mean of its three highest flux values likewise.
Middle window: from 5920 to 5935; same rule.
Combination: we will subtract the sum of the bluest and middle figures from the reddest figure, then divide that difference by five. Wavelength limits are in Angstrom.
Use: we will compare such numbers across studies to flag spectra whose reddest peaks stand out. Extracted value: -8.48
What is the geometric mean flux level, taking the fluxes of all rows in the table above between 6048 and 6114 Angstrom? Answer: 42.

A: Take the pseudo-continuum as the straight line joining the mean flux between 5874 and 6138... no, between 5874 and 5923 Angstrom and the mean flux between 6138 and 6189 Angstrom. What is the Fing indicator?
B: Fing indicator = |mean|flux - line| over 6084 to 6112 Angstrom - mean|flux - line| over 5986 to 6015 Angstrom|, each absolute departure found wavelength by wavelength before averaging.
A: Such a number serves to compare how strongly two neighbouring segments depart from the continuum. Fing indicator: 0.7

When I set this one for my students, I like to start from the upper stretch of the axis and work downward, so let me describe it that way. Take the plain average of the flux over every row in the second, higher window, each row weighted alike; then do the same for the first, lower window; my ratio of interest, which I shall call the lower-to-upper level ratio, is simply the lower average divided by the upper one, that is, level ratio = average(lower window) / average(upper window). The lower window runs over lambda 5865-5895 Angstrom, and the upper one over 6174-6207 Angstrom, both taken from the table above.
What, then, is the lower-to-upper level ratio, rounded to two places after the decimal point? 1.05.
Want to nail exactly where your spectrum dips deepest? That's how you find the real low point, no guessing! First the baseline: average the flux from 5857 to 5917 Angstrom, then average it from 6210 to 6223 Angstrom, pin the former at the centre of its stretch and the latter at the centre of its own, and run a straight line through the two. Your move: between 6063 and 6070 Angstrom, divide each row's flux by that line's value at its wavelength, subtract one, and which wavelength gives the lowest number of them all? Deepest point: 6068.0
